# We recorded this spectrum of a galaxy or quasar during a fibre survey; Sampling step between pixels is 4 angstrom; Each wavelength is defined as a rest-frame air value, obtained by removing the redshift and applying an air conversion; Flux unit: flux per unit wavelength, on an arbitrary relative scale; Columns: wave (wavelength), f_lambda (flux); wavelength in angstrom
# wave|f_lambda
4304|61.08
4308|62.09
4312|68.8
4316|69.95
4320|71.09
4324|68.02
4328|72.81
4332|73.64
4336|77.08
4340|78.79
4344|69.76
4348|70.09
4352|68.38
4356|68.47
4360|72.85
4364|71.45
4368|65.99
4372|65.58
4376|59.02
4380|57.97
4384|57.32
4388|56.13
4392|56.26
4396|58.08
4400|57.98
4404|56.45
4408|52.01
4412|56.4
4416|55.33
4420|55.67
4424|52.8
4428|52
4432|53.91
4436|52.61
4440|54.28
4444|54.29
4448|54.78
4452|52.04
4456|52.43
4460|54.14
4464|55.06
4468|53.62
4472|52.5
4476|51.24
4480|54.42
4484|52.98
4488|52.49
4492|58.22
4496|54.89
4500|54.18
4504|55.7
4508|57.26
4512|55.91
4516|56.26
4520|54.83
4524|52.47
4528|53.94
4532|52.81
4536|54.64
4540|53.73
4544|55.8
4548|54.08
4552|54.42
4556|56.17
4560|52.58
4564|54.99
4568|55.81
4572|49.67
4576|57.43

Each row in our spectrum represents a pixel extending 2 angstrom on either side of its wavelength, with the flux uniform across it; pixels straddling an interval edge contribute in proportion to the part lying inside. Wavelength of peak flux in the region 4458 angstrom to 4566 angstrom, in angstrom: 4492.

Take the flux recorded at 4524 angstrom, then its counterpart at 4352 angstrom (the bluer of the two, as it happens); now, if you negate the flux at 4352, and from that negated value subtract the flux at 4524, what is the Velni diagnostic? -121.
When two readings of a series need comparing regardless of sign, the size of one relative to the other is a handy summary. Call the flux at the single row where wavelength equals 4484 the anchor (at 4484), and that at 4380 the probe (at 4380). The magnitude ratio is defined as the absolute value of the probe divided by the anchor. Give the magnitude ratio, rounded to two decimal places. 1.09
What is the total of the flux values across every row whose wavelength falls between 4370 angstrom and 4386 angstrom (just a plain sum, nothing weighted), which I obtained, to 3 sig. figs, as 240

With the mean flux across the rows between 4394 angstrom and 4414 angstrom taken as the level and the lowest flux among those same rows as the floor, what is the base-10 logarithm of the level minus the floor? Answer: 0.6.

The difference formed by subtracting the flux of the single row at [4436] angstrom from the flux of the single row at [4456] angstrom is 0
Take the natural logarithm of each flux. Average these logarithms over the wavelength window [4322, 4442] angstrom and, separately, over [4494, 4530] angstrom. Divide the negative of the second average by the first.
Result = -0.97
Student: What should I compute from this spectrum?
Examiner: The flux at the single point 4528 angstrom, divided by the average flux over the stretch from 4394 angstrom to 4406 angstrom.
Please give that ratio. 0.938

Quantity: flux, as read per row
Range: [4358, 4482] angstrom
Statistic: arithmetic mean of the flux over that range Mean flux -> 56.6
